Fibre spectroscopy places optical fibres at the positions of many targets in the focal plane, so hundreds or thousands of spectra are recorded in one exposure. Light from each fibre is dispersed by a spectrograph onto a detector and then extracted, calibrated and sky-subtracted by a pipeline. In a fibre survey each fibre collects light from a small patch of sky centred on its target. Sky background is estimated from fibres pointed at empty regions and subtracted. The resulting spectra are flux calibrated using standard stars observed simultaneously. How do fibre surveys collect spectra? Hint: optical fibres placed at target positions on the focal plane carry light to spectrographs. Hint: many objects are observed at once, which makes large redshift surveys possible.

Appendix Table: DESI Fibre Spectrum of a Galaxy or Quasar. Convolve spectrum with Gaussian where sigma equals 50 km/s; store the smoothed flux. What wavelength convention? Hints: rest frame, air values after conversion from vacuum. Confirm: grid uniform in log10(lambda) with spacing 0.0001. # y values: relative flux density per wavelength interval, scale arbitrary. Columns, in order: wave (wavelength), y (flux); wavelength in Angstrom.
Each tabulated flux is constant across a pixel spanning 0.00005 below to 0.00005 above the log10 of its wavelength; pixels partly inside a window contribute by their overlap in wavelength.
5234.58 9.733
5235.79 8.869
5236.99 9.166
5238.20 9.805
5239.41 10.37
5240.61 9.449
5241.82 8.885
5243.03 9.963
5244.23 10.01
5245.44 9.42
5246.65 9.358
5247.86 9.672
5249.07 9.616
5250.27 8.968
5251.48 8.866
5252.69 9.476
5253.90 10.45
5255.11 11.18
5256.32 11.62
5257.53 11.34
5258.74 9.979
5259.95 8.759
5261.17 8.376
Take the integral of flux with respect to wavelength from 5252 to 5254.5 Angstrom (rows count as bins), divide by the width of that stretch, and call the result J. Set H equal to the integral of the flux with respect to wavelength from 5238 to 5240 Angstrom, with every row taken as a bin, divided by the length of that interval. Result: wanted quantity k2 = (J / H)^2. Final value 0.96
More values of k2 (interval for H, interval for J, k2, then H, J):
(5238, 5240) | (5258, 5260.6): 0.87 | 10.1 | 9.4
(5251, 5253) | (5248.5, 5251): 1.03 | 9.1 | 9.3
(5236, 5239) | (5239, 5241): 1.11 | 9.5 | 9.9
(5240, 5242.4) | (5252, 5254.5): 1.17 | 9.2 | 9.9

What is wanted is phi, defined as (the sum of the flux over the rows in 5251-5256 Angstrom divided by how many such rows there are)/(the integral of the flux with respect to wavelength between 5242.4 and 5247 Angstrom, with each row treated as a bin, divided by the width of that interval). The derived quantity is 1.03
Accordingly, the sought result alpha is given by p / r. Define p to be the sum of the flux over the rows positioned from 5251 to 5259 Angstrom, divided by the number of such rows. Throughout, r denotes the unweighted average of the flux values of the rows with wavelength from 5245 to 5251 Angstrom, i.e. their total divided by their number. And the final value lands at 1.11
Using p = 10.4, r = 9.4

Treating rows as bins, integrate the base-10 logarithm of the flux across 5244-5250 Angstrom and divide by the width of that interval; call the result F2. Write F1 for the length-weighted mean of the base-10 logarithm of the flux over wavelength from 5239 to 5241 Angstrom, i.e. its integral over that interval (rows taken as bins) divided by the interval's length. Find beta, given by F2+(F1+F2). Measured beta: 2.960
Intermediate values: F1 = 0.999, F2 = 0.98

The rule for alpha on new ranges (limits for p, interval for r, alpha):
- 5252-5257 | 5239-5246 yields 1.10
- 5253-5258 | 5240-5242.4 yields 1.22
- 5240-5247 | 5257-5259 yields 0.89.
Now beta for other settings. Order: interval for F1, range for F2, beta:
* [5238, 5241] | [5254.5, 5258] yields 3.109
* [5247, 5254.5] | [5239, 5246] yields 2.949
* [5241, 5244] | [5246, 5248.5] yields 2.930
